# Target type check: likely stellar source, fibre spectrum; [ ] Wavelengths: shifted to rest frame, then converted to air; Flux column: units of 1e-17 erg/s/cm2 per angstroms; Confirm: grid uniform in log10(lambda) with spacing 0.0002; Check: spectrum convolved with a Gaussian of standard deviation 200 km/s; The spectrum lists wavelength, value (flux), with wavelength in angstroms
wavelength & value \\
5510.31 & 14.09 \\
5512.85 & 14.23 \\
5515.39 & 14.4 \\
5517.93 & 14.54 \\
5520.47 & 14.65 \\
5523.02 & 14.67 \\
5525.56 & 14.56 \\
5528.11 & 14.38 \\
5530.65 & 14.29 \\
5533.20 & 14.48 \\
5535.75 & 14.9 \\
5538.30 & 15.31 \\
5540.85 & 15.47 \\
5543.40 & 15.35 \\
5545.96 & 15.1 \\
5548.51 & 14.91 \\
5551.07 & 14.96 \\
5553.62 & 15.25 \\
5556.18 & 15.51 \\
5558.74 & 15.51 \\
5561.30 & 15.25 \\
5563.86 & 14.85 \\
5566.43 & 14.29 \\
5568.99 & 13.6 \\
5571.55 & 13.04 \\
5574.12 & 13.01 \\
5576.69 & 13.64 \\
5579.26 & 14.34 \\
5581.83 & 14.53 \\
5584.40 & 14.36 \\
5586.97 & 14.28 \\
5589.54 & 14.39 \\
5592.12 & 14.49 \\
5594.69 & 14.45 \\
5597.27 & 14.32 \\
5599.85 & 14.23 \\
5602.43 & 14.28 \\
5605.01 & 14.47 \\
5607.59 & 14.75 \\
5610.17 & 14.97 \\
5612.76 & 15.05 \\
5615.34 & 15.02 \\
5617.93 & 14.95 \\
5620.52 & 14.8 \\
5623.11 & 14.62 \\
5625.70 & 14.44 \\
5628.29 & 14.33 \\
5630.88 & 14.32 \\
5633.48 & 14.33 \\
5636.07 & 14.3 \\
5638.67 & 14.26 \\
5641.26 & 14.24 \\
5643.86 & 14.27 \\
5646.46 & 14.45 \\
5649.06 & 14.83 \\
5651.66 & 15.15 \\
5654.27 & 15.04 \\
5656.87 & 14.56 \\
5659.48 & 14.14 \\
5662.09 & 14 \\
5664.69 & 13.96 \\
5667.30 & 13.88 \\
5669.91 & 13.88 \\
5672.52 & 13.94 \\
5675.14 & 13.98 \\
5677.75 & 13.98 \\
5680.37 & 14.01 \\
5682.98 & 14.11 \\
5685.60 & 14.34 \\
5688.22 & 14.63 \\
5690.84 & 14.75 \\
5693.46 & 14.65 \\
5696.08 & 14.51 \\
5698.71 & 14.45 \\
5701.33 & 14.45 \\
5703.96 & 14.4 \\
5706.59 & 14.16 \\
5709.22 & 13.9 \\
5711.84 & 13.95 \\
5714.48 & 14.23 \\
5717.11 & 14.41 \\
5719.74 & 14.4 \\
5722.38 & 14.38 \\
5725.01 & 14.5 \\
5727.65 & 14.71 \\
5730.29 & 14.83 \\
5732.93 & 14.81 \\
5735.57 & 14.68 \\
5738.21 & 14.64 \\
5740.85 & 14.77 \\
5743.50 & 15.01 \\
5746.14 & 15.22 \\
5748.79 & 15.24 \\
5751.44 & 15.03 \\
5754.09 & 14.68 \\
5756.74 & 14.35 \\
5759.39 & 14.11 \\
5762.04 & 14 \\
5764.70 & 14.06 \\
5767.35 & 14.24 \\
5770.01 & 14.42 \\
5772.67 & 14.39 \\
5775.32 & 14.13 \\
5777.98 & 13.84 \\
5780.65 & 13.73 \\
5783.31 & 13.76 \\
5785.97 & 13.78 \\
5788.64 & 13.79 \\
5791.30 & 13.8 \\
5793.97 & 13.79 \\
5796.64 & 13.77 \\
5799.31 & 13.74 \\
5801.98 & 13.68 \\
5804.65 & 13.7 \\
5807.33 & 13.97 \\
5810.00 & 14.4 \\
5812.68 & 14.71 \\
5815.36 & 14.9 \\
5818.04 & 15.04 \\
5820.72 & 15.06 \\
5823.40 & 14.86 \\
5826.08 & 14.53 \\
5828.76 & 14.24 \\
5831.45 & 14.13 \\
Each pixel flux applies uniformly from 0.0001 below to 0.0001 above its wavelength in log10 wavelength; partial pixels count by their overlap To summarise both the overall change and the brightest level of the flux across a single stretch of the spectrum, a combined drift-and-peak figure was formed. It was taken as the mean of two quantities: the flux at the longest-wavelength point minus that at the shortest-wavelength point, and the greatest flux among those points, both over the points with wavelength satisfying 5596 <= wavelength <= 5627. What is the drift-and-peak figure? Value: 7.6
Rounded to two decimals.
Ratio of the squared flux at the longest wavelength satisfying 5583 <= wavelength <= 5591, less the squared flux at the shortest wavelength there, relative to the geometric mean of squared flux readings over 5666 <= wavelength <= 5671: 0.00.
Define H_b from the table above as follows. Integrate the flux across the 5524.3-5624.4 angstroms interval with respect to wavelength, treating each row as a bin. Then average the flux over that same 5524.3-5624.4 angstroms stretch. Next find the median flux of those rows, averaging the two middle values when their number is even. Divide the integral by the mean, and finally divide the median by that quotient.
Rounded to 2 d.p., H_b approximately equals 0.15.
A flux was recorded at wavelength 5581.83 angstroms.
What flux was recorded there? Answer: 14.53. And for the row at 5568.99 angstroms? 13.6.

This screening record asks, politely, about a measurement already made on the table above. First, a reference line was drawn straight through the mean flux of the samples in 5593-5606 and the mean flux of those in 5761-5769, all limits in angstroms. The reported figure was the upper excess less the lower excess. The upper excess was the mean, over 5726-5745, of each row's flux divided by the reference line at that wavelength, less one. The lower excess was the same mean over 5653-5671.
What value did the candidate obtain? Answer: 0.048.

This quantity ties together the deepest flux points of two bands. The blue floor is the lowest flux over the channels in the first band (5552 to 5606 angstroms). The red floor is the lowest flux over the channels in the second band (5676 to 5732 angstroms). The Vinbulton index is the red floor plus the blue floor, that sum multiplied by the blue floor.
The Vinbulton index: 350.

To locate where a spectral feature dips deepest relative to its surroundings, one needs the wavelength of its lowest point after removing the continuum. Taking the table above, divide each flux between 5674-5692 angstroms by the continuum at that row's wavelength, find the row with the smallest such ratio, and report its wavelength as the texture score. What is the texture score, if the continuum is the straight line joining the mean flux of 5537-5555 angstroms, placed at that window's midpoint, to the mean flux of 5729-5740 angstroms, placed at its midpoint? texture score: 5675.14 angstroms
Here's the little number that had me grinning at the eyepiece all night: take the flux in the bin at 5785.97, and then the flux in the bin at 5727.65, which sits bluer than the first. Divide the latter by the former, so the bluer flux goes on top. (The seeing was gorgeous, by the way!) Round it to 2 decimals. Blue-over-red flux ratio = 1.07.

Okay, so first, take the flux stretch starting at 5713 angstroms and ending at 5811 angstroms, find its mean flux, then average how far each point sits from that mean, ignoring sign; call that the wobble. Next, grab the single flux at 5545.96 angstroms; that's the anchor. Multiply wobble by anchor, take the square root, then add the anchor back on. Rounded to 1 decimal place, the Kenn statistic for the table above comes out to 17.5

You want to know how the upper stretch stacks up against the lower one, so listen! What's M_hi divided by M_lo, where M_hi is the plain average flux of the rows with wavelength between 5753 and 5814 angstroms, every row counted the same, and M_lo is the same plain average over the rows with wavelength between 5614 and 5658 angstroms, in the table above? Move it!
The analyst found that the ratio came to 0.96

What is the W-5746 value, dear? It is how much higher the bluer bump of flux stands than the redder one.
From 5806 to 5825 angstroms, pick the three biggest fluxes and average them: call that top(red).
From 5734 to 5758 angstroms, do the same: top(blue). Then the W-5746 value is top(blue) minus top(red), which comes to 0.16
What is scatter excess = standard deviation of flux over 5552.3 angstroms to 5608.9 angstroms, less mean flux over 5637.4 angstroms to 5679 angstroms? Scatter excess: -13.6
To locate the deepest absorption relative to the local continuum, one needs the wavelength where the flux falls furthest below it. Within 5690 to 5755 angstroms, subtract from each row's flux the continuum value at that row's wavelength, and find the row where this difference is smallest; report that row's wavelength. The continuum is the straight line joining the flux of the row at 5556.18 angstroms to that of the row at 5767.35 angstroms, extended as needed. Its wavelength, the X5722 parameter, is 5709.22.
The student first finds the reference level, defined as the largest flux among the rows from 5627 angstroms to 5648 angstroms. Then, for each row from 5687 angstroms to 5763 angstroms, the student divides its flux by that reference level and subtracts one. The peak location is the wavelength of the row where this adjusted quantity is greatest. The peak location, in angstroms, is 5748.79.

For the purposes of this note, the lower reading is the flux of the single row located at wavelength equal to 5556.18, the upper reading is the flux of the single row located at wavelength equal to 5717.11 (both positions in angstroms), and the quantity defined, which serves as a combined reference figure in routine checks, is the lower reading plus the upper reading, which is 29.9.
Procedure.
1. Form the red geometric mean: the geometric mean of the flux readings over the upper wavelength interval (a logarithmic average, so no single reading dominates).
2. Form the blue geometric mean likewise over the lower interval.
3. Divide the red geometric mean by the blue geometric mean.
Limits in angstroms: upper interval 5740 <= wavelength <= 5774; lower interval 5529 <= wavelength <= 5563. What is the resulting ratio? 0.97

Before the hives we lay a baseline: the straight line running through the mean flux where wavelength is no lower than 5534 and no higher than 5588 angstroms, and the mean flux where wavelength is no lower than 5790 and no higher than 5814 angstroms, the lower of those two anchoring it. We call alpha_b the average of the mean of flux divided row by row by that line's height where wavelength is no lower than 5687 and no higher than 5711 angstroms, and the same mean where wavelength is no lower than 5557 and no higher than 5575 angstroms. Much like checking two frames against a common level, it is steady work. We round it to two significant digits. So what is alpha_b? 0.99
